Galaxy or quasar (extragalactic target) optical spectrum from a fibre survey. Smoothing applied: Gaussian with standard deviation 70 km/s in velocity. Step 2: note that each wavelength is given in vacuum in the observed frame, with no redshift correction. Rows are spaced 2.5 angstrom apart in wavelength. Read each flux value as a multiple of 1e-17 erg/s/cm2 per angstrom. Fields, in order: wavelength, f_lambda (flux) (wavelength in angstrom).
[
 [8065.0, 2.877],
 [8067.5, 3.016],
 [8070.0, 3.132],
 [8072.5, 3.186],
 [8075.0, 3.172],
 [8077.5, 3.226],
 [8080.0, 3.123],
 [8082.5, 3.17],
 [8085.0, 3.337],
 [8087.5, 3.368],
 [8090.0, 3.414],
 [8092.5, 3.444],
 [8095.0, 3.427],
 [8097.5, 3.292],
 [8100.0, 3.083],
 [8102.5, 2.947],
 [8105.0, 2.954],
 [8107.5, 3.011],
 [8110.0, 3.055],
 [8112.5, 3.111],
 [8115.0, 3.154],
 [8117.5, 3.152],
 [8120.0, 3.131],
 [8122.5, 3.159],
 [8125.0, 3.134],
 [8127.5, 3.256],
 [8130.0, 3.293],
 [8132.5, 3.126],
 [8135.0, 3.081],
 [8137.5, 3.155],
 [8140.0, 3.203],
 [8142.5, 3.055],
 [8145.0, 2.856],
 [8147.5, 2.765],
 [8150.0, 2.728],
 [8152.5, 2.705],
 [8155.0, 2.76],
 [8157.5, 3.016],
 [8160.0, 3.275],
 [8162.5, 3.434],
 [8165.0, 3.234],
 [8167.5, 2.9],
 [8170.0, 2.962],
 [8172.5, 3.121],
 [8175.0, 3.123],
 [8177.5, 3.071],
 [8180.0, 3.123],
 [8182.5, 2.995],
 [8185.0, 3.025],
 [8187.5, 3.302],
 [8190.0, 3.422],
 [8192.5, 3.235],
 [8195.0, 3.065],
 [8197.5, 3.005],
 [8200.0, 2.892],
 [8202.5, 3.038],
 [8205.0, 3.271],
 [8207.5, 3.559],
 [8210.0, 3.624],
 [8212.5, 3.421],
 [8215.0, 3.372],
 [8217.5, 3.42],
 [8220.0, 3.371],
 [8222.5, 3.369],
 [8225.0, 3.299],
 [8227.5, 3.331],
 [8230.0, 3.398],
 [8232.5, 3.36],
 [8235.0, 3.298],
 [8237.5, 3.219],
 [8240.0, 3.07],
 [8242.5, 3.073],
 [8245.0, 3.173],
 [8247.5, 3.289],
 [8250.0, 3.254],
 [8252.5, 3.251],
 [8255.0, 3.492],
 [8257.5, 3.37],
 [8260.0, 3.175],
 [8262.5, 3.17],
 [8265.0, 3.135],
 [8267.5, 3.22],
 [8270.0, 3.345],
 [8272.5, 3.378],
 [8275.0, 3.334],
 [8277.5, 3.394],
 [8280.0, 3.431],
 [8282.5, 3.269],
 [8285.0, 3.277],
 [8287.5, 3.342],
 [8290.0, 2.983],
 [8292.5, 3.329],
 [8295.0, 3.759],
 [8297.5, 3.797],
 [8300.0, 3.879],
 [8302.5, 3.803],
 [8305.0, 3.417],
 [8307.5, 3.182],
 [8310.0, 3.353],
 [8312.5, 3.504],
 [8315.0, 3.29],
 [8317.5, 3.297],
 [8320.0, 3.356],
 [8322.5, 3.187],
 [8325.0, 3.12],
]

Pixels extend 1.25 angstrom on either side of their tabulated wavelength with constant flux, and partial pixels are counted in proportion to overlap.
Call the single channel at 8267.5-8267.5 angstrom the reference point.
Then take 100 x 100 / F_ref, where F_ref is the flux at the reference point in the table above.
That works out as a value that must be 3106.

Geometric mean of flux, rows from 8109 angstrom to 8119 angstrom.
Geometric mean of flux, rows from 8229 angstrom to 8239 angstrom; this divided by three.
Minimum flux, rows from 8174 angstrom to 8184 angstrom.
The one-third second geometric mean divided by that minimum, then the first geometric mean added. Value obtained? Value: 3.49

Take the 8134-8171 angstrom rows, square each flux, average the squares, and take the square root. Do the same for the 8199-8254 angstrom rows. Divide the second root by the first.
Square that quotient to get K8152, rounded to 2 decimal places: 1.19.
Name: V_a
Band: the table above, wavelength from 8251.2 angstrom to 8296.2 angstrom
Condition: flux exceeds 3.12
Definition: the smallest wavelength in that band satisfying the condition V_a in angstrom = 8252.5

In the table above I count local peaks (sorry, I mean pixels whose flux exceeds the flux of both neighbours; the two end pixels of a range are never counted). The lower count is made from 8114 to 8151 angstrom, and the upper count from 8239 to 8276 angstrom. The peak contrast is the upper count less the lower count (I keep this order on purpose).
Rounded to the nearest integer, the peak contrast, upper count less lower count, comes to 0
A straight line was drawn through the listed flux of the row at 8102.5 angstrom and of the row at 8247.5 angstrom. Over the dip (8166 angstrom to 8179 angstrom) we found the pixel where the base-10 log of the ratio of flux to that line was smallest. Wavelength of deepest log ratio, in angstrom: 8167.5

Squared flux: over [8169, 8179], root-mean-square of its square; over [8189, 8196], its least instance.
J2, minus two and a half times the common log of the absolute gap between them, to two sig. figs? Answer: 3.5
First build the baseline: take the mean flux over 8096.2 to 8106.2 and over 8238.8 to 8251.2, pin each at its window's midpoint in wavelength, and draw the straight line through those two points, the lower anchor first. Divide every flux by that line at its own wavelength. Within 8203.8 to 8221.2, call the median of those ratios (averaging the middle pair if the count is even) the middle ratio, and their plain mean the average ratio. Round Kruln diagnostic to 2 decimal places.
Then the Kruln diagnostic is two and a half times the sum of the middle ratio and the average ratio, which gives 5.44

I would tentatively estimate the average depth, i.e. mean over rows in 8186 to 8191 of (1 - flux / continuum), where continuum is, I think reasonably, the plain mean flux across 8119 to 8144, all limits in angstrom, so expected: -0.06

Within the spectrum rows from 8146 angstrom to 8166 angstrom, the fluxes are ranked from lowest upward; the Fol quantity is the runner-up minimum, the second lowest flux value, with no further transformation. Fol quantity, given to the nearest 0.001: 2.728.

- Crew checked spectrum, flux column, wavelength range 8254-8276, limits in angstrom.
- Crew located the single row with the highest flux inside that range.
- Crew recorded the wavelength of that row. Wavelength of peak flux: 8255.0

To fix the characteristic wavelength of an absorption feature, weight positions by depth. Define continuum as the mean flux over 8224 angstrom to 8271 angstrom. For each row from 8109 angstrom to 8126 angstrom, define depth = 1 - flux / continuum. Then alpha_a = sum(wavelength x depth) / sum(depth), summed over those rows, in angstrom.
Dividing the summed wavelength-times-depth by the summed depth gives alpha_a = 8116.7 angstrom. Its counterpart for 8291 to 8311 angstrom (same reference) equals 8299.2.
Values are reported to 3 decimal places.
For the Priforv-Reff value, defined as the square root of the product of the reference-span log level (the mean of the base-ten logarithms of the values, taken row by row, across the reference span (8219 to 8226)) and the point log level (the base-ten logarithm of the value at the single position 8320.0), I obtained 0.525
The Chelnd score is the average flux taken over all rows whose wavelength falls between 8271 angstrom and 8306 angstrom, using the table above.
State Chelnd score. 3.46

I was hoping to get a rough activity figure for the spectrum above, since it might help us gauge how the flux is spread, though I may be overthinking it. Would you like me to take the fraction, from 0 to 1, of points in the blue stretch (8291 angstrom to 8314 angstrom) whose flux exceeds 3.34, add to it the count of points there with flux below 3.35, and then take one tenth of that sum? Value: 0.3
